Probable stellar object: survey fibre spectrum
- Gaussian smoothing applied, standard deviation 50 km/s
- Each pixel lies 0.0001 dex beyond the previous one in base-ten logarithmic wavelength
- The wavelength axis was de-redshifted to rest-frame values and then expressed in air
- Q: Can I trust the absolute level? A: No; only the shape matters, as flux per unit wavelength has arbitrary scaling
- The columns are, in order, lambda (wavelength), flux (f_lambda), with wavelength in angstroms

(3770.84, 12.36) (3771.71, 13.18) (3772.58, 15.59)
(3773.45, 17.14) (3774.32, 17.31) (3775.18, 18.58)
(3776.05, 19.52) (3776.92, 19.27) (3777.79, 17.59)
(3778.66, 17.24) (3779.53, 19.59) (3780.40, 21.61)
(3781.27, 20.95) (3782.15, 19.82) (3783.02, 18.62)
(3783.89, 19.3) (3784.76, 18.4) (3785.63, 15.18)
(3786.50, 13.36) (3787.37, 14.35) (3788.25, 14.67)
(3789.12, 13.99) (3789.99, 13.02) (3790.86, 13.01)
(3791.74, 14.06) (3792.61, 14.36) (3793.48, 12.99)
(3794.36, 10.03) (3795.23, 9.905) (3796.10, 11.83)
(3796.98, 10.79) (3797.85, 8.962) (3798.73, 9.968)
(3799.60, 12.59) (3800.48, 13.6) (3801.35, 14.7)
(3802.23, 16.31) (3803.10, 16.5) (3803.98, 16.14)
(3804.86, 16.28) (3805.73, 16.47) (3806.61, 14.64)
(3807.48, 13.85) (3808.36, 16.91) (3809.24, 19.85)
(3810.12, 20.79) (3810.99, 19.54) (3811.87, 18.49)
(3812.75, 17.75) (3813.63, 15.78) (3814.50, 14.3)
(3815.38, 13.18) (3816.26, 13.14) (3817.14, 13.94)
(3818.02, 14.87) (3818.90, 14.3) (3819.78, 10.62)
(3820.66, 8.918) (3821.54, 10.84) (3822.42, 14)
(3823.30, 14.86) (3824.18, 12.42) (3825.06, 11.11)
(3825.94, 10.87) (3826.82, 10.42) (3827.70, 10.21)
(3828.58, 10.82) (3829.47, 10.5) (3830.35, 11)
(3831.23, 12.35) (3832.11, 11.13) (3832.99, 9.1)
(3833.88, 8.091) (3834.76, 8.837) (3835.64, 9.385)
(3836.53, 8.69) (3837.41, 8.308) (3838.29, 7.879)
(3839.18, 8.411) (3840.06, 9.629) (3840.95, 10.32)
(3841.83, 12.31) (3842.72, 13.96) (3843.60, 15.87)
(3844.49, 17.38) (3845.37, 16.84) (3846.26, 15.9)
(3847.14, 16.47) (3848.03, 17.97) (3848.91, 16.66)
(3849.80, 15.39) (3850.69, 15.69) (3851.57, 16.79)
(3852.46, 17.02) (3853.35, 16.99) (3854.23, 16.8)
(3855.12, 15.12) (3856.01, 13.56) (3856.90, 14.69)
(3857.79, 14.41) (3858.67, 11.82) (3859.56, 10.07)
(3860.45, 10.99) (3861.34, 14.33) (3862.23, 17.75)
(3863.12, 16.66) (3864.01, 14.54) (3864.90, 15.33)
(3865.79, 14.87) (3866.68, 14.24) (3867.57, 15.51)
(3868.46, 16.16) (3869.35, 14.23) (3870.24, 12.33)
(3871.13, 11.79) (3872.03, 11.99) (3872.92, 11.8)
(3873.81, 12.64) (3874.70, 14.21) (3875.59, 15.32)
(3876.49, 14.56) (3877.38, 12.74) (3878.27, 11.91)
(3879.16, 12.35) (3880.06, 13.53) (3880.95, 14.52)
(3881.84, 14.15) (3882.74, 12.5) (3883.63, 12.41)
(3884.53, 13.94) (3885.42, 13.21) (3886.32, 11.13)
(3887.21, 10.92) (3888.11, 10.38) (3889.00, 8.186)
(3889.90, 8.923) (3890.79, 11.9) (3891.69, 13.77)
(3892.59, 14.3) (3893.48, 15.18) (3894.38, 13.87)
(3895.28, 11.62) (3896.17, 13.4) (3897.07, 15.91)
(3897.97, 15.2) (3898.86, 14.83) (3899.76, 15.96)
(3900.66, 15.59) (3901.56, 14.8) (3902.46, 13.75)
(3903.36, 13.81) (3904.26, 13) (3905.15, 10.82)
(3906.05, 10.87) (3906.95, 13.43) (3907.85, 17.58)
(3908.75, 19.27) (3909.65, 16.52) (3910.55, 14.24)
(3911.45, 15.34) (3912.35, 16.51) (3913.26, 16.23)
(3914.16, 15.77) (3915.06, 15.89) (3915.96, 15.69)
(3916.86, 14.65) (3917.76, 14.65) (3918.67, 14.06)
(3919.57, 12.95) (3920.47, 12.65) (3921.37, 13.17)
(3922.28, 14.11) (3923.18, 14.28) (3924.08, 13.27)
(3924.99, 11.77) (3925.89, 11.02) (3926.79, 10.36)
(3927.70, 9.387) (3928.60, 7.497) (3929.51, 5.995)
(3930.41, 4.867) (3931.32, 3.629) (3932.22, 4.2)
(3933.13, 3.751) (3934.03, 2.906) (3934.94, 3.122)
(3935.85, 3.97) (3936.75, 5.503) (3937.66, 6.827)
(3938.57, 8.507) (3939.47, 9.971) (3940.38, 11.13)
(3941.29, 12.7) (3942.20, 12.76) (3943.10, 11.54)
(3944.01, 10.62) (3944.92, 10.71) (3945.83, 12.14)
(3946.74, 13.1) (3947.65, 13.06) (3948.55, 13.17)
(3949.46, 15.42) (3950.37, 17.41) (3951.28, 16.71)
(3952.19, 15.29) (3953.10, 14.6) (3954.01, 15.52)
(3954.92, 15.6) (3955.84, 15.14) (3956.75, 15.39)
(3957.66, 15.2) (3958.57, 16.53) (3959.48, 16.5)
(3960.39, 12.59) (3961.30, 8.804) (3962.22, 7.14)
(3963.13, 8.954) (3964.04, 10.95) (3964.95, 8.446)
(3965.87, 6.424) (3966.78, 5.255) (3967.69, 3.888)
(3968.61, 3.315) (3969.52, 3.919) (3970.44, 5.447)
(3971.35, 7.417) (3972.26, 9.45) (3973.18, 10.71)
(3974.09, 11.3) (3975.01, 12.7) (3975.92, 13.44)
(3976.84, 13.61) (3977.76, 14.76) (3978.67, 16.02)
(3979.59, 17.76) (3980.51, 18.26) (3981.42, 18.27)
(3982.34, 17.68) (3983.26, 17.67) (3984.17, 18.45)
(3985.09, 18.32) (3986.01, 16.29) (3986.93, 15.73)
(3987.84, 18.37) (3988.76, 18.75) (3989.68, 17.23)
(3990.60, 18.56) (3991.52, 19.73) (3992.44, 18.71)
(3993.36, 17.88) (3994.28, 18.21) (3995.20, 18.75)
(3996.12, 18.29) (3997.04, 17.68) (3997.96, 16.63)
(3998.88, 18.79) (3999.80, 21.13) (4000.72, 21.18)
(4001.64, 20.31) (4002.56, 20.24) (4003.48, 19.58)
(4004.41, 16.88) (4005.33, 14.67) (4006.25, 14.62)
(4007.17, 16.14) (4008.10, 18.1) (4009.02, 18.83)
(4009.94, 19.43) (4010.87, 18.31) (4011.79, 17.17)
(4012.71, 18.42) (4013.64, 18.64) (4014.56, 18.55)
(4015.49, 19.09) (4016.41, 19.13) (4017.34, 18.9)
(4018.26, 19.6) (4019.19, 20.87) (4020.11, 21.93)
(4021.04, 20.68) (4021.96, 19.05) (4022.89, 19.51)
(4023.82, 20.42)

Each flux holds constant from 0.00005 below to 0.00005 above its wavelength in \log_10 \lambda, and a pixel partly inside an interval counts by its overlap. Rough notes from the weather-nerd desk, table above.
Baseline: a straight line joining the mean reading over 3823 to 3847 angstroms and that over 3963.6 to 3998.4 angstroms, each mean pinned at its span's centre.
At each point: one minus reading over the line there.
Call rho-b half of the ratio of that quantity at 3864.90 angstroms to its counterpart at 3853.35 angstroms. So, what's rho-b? 0.3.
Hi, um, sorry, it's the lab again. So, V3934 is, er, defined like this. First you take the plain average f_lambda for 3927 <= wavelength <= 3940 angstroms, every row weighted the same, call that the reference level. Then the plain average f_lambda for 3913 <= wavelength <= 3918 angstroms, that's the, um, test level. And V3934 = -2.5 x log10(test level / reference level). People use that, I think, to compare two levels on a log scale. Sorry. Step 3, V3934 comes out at -1.1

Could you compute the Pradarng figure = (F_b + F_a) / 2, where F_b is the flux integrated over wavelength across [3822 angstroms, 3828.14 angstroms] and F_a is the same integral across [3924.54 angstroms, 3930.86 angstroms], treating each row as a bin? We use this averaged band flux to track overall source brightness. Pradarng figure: 64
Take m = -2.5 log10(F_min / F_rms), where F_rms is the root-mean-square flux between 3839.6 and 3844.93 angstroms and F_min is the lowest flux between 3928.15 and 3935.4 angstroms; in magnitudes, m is 1.67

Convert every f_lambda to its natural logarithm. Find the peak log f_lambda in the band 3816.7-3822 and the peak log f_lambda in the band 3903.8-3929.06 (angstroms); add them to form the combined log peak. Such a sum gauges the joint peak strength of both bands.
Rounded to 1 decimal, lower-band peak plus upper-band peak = 5.7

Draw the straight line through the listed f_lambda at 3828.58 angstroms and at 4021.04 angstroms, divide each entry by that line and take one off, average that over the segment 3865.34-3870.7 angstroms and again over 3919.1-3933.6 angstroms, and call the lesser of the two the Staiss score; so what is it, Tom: -0.39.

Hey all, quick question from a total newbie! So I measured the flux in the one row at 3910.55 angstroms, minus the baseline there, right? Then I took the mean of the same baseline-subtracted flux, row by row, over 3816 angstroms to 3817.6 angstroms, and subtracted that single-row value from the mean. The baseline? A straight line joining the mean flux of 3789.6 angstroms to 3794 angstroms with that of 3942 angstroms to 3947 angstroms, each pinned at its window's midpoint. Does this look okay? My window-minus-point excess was -1.7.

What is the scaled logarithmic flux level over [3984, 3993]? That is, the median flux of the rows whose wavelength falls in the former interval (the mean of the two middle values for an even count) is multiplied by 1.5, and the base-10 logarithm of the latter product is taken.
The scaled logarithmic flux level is 1.44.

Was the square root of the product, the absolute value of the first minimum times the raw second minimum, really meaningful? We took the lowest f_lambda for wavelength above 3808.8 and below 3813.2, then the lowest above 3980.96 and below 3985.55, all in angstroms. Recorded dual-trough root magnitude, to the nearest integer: 18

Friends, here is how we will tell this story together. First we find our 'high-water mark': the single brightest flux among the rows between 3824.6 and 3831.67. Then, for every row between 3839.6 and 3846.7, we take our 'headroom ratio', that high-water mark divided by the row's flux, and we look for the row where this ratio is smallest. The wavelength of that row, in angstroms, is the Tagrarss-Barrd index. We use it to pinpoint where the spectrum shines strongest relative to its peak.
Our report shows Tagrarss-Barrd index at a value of 3844.49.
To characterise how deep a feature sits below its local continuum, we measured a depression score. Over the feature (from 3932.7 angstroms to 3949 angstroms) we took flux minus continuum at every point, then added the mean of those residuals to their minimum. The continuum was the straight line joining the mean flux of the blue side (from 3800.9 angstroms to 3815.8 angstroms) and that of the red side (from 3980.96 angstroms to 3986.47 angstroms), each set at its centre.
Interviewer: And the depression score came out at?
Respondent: -23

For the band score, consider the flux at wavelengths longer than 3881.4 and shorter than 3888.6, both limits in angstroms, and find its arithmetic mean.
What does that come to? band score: 12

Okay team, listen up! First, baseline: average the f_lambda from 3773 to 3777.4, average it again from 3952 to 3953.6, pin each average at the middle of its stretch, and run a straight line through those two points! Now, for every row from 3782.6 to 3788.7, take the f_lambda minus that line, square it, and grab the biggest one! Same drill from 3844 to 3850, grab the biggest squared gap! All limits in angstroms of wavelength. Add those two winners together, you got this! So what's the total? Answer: 25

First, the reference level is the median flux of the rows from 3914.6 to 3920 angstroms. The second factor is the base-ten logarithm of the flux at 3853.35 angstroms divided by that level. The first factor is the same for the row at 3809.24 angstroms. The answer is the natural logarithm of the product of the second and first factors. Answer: -4.8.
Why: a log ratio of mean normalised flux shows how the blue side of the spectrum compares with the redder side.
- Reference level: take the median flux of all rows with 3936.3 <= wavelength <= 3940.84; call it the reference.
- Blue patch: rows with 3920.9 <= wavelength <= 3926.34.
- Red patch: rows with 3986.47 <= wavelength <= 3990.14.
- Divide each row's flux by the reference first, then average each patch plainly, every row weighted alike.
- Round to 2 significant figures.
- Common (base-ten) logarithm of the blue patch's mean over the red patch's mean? -0.13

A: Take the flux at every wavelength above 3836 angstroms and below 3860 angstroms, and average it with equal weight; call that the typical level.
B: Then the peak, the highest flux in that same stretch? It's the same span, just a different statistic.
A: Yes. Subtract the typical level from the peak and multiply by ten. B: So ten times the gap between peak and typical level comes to 41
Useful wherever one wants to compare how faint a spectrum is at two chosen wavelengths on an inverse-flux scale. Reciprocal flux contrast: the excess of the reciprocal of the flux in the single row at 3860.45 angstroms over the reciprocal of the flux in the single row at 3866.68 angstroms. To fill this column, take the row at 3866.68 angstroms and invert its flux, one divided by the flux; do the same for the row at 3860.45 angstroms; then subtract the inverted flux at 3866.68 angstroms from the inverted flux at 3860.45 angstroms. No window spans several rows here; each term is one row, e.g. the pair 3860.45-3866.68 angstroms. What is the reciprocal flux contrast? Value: 0.02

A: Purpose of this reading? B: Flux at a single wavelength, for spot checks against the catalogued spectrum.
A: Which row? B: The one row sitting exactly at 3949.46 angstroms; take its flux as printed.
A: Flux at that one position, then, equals 15.42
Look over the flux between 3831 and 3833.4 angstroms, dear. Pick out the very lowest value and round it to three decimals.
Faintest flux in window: 9.100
